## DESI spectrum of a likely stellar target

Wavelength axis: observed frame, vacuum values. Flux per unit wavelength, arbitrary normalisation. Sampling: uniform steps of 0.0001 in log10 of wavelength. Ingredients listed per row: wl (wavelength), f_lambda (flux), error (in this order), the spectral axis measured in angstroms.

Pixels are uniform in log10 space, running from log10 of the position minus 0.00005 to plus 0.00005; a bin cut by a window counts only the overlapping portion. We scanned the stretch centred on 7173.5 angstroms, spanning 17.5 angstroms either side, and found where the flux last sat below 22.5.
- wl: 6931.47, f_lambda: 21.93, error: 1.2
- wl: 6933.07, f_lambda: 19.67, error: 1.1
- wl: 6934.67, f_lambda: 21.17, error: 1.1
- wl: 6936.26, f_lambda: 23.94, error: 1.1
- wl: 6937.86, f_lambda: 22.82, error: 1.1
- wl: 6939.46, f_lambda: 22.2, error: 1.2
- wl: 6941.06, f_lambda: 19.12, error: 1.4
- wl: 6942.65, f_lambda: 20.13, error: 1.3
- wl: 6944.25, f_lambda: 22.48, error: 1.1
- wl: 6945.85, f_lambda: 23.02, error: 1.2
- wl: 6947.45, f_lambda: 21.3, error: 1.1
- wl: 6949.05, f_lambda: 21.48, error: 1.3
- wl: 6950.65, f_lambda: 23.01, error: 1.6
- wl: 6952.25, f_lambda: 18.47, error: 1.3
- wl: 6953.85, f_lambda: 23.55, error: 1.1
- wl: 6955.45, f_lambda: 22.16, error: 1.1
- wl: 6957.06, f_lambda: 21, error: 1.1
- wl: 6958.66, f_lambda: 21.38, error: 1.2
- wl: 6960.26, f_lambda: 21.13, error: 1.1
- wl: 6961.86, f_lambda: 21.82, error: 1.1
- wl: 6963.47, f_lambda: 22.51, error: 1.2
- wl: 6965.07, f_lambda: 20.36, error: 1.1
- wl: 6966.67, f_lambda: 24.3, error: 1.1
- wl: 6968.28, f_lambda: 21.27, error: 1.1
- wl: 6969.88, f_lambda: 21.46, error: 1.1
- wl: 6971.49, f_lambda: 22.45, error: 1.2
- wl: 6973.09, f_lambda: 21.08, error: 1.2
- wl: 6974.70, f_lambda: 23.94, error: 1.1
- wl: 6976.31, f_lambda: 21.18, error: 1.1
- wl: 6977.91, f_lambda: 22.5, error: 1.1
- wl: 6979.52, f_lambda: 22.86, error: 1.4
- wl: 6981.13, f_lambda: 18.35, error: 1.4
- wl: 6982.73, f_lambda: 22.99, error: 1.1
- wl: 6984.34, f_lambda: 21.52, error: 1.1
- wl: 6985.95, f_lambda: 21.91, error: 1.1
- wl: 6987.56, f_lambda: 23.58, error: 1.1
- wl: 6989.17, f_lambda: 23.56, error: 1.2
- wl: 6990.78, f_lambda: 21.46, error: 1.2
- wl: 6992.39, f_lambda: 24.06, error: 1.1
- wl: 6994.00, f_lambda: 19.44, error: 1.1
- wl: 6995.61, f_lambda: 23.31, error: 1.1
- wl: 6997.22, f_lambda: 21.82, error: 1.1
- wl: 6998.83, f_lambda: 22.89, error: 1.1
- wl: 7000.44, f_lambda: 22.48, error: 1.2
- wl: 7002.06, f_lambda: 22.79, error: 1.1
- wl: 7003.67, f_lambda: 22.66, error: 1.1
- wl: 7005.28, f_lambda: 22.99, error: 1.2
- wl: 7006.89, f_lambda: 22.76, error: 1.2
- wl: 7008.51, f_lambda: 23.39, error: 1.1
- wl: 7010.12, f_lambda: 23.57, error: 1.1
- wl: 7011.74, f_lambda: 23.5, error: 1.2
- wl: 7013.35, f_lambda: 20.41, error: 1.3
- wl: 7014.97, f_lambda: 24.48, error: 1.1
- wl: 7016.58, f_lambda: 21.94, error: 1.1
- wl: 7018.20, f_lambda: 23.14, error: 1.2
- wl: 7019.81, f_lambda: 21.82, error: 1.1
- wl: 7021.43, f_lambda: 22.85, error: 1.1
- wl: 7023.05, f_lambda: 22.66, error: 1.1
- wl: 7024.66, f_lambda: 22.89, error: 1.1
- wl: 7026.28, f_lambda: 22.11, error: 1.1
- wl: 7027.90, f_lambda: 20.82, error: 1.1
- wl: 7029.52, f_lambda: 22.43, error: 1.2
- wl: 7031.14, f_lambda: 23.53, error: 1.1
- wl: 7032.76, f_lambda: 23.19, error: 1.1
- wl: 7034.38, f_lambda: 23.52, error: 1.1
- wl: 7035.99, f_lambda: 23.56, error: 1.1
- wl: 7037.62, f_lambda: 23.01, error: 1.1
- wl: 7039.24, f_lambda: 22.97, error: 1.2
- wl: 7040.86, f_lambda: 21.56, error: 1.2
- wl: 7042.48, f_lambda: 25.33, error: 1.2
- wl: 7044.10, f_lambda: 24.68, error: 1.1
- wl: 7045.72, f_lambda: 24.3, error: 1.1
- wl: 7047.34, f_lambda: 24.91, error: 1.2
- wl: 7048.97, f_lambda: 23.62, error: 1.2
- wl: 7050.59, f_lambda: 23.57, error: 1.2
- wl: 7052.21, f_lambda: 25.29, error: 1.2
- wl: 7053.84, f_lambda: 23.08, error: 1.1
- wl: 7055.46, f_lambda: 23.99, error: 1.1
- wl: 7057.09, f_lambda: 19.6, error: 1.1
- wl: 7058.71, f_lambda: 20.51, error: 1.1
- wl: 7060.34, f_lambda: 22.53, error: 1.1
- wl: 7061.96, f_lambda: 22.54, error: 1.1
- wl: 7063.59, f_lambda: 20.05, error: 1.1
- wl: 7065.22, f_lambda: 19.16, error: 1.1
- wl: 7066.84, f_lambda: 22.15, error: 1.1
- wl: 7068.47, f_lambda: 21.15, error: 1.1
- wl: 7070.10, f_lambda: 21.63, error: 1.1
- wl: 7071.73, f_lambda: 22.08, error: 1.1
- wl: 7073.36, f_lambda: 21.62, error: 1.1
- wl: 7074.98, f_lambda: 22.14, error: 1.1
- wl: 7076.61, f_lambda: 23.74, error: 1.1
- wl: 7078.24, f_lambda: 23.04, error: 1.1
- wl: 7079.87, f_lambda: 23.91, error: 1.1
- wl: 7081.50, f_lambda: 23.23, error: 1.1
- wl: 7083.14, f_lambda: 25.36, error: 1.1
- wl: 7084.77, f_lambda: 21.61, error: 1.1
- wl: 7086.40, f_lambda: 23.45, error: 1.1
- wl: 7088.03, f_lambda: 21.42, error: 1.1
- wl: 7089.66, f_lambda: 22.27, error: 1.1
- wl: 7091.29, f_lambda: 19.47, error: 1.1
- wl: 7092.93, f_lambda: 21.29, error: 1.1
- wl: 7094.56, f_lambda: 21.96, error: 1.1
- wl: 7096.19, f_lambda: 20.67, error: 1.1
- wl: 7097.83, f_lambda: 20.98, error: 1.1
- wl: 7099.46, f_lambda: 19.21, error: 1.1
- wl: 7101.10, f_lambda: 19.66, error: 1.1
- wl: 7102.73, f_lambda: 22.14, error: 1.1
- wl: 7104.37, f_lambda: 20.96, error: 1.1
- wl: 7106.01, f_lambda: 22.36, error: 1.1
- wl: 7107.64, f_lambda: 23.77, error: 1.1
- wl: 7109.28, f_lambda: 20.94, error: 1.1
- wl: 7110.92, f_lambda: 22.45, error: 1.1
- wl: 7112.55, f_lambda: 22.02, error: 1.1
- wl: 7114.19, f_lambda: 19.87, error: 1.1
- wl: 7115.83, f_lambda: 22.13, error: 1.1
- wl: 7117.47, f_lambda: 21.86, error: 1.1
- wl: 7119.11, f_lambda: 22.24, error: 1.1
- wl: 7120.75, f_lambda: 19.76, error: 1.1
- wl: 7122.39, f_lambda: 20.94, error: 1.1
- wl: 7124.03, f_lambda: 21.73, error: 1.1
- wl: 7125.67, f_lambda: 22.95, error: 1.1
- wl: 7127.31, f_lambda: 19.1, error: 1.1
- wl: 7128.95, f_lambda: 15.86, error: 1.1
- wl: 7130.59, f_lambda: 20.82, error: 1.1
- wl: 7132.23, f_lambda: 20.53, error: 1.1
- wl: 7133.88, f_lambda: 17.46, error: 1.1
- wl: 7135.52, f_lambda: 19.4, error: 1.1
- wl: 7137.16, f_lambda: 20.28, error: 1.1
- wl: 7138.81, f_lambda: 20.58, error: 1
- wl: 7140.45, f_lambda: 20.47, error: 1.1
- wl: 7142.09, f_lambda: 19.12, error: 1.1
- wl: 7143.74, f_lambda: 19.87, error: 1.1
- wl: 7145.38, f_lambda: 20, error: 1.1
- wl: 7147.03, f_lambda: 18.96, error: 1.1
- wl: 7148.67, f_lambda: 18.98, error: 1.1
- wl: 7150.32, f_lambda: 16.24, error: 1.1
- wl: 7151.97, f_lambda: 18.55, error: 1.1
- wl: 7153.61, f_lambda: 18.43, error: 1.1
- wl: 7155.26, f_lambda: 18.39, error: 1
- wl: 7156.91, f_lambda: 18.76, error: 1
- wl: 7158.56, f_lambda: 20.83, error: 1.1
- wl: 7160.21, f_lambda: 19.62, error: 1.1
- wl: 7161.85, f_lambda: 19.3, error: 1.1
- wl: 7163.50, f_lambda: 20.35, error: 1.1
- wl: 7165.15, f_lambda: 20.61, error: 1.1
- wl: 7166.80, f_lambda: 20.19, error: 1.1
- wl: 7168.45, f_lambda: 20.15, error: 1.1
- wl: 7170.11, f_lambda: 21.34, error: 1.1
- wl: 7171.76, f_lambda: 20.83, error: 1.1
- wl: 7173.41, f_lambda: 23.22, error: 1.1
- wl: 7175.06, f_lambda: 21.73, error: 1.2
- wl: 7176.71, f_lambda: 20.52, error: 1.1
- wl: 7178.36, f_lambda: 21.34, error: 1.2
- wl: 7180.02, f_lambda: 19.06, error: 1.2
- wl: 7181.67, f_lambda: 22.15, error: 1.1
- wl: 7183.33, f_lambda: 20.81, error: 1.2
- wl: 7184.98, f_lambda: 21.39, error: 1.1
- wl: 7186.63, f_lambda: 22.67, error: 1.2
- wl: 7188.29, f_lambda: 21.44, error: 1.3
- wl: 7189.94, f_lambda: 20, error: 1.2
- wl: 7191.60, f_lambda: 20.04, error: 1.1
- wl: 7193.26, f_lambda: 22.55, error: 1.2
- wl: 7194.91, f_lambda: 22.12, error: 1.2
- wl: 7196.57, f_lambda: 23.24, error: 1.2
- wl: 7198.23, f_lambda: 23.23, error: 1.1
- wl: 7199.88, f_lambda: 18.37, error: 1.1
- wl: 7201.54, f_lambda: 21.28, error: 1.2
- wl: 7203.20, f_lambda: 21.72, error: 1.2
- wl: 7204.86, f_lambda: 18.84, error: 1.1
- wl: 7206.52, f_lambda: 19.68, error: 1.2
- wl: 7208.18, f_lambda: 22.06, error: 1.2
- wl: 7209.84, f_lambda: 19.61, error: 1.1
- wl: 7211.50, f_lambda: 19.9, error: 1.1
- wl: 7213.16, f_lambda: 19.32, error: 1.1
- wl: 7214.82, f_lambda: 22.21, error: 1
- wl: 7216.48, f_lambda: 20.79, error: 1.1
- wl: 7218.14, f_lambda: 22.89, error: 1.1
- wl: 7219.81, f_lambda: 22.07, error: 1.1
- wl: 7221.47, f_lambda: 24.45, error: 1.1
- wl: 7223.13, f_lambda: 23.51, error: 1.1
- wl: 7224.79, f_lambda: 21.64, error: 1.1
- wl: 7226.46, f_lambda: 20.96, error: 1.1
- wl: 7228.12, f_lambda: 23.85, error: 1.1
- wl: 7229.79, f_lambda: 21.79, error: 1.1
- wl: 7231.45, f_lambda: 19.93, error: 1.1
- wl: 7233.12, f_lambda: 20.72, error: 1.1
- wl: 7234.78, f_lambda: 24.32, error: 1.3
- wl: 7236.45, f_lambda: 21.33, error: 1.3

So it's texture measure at 7189.94 angstroms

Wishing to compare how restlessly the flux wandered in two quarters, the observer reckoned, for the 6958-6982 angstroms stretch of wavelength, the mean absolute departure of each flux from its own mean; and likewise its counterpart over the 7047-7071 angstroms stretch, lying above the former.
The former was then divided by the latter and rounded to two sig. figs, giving 0.69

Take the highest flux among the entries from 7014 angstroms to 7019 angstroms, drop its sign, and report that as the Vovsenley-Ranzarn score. 24.5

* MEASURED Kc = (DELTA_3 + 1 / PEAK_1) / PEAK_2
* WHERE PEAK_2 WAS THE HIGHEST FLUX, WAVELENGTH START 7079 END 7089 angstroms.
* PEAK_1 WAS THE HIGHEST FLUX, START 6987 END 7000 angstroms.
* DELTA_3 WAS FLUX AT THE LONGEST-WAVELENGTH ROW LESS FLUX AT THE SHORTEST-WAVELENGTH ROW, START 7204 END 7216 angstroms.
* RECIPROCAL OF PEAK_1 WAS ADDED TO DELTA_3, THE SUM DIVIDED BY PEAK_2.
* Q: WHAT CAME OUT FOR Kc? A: 0.135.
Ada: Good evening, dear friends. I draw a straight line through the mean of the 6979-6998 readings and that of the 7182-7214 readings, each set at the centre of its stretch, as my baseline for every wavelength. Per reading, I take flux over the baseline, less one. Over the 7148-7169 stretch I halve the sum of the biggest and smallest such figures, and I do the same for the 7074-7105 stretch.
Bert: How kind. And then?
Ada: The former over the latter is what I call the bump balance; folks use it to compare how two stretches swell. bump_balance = -3.6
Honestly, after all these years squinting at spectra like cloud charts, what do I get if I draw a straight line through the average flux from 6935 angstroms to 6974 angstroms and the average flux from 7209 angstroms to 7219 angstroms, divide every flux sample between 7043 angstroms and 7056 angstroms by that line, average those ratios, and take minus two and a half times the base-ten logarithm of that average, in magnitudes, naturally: -0.13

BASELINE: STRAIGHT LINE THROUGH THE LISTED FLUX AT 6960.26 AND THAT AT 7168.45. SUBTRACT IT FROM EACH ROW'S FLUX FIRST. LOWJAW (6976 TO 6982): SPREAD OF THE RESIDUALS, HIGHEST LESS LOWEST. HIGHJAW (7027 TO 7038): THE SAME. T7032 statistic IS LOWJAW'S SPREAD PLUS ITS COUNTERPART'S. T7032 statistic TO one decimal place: 7.3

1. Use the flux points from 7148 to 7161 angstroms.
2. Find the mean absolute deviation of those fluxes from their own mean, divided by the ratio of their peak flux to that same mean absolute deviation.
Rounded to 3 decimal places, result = 0.032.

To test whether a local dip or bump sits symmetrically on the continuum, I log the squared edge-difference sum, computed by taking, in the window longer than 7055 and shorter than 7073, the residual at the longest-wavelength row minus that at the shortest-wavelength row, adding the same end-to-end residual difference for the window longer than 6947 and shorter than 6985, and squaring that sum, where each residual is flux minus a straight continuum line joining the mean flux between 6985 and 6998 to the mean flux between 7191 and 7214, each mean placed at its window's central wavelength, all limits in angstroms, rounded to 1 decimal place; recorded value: 1.7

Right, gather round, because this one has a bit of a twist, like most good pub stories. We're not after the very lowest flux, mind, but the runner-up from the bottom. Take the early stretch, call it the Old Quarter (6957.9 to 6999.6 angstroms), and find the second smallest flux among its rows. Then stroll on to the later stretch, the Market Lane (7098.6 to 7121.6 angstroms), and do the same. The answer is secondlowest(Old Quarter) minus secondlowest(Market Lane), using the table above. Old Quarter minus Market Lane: -0.2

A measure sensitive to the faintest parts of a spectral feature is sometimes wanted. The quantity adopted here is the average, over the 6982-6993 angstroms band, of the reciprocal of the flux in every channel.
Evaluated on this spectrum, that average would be 0.0441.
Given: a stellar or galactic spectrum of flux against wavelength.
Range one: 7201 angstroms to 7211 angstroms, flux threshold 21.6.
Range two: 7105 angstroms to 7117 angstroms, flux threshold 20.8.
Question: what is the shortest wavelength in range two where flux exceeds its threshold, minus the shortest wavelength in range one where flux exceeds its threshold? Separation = -97.2 angstroms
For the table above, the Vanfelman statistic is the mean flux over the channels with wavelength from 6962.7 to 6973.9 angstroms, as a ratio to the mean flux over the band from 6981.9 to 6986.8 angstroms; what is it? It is 0.990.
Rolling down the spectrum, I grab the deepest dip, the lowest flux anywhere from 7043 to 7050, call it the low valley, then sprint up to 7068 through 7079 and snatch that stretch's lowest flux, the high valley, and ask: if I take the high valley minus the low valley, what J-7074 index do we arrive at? -2.5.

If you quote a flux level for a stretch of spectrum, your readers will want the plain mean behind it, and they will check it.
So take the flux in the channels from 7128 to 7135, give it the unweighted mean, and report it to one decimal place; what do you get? 18.7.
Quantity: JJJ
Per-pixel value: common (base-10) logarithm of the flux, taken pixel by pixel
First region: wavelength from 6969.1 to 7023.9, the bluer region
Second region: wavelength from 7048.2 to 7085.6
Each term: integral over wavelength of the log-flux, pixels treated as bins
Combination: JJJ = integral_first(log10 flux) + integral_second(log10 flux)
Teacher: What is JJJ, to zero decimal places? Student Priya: 124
